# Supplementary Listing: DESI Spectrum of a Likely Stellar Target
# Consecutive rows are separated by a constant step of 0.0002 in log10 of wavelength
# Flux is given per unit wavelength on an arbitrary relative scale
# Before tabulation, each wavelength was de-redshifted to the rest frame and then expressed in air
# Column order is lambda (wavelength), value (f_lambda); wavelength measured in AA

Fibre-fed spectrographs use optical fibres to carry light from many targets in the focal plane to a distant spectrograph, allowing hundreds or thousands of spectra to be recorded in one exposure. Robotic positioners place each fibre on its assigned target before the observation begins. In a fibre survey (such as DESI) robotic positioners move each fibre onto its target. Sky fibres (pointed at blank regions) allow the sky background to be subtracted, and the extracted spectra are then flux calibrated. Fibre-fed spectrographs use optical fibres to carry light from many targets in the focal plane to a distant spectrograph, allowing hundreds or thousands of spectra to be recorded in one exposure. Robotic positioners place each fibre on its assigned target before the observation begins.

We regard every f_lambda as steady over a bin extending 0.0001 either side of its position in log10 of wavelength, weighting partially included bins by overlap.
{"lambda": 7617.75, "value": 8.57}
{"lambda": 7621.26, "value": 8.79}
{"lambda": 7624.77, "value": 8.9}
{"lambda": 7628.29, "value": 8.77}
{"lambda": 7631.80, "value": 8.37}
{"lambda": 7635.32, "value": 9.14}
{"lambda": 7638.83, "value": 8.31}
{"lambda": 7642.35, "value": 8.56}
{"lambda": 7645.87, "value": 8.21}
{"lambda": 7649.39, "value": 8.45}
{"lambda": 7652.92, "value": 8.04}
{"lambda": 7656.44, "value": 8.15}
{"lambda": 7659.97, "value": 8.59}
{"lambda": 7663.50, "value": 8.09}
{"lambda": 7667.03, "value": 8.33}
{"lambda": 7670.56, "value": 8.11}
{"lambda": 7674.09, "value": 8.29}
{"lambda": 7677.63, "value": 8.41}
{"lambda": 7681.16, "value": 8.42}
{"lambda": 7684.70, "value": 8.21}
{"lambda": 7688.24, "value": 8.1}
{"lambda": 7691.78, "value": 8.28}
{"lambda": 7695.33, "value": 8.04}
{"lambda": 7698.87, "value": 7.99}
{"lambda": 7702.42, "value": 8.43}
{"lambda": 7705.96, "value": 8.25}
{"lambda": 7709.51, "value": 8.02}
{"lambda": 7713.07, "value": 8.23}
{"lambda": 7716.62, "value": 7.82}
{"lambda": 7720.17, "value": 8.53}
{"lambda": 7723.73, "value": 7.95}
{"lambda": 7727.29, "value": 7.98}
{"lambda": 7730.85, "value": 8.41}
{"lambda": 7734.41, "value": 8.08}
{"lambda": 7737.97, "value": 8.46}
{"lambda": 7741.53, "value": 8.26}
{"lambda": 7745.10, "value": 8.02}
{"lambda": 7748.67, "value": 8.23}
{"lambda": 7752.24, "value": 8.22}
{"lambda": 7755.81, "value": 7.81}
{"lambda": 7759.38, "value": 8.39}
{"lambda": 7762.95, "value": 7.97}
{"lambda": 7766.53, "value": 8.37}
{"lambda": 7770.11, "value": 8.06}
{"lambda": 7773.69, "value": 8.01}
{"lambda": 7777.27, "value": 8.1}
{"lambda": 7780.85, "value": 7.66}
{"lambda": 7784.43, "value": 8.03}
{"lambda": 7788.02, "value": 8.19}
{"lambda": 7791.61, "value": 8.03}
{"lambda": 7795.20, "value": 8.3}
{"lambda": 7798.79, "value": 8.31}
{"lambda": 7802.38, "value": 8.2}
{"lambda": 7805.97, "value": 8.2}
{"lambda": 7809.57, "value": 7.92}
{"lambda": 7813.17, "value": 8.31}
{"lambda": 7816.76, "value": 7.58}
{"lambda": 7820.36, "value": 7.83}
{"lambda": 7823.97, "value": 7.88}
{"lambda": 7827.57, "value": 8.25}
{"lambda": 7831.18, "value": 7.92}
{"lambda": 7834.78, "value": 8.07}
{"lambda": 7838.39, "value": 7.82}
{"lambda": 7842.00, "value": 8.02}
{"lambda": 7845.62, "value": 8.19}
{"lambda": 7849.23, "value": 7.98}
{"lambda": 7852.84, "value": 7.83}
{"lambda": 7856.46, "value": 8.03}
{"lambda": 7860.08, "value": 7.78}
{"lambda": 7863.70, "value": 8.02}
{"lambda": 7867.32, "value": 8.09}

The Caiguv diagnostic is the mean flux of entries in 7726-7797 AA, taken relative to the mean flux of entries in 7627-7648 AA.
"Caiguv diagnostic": 0.950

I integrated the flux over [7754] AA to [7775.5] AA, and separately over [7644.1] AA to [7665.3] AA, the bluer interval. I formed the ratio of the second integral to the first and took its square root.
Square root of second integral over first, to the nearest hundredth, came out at 1.00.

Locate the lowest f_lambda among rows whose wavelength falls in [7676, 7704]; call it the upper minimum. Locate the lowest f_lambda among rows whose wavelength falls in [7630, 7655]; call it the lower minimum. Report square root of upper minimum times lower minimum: 8.01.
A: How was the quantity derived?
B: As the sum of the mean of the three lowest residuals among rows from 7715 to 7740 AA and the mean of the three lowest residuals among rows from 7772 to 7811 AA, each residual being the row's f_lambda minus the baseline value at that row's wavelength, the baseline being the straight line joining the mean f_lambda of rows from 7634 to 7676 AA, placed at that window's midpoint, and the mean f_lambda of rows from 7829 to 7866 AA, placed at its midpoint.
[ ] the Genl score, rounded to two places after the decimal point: -0.52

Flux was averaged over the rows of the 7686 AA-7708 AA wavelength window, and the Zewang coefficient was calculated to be 8.18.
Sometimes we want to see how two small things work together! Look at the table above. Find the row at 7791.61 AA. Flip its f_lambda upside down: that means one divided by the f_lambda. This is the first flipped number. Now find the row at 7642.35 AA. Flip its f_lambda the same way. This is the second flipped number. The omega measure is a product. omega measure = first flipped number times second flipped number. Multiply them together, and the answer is 0.0145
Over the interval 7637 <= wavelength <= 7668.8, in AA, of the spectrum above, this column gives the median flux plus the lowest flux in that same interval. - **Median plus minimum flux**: 16.35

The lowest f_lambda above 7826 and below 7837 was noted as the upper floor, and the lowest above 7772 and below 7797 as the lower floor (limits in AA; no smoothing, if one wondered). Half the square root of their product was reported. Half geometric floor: 3.89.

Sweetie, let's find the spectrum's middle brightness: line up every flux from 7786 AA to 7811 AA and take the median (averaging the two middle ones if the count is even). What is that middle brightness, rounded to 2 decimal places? 8.20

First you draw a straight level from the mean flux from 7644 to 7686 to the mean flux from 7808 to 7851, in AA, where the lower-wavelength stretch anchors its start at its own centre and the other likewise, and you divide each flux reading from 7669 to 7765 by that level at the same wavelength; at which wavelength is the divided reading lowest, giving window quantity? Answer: 7716.62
